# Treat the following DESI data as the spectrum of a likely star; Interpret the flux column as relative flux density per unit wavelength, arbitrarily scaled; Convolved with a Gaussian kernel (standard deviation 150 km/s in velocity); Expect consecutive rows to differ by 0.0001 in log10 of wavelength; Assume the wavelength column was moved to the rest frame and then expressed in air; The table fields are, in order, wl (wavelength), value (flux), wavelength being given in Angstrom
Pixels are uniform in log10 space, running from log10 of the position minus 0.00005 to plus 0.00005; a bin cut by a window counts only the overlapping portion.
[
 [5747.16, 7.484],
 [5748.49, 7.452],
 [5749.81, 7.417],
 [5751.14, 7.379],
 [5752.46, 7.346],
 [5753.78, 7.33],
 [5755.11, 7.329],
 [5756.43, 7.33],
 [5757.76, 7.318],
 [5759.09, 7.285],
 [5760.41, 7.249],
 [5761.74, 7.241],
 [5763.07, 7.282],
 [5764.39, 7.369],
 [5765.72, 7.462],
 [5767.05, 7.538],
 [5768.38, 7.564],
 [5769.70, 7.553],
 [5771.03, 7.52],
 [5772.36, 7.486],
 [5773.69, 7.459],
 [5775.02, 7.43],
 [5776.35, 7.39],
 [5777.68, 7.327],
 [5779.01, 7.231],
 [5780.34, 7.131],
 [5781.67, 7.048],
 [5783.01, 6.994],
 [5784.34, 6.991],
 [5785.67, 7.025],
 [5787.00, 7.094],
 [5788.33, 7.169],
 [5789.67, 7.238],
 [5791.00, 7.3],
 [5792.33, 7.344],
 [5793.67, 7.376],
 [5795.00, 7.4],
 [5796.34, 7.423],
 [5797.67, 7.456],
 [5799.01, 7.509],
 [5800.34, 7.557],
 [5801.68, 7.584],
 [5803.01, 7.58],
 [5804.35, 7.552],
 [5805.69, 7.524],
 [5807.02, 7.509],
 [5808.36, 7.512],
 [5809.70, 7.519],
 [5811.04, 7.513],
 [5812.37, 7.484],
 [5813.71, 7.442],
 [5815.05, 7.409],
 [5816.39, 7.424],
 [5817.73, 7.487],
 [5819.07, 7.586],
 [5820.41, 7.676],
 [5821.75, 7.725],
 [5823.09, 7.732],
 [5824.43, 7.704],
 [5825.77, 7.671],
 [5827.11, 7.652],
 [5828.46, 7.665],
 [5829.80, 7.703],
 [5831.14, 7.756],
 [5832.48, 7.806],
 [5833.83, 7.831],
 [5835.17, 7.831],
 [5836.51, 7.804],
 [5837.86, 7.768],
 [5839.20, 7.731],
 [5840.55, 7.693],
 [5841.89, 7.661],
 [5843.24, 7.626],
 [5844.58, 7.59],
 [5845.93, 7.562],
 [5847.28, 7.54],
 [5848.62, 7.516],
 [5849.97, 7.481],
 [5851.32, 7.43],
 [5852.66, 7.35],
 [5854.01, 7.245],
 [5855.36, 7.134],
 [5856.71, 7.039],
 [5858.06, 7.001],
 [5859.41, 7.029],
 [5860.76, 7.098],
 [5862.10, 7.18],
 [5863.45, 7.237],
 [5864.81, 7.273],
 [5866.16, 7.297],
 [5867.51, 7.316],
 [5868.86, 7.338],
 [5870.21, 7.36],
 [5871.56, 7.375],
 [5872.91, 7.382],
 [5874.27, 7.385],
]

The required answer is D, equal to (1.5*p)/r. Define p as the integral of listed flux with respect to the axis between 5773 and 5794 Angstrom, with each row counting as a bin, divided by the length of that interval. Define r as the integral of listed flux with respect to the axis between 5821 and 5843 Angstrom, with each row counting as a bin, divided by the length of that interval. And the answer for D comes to 1.40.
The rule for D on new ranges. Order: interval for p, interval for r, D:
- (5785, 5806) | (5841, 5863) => 1.51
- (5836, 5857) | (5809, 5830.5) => 1.49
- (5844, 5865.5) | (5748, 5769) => 1.48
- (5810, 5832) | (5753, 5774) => 1.54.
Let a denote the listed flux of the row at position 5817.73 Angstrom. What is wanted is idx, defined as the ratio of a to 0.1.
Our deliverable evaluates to 74.9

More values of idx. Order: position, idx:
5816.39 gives 74.2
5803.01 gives 75.8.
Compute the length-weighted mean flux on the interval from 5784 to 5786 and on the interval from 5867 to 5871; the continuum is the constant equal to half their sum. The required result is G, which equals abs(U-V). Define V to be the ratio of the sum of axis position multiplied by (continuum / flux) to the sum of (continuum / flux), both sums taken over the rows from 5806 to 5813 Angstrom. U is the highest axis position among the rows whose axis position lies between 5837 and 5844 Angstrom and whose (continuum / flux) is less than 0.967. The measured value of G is 33.5 Angstrom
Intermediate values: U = 5843.24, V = 5809.7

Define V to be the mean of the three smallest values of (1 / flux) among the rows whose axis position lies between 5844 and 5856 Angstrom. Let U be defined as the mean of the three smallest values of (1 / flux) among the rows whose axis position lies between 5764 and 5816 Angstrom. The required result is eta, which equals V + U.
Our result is 0.264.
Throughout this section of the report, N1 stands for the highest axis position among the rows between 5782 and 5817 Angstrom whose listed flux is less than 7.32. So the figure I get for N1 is 5791.00 Angstrom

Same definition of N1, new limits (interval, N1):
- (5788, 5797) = 5791.00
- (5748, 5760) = 5759.09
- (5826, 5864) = 5863.45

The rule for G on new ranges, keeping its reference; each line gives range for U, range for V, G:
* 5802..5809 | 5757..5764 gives 47.9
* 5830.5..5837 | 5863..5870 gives 29.6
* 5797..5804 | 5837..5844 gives 37.6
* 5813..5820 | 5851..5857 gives 35.0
